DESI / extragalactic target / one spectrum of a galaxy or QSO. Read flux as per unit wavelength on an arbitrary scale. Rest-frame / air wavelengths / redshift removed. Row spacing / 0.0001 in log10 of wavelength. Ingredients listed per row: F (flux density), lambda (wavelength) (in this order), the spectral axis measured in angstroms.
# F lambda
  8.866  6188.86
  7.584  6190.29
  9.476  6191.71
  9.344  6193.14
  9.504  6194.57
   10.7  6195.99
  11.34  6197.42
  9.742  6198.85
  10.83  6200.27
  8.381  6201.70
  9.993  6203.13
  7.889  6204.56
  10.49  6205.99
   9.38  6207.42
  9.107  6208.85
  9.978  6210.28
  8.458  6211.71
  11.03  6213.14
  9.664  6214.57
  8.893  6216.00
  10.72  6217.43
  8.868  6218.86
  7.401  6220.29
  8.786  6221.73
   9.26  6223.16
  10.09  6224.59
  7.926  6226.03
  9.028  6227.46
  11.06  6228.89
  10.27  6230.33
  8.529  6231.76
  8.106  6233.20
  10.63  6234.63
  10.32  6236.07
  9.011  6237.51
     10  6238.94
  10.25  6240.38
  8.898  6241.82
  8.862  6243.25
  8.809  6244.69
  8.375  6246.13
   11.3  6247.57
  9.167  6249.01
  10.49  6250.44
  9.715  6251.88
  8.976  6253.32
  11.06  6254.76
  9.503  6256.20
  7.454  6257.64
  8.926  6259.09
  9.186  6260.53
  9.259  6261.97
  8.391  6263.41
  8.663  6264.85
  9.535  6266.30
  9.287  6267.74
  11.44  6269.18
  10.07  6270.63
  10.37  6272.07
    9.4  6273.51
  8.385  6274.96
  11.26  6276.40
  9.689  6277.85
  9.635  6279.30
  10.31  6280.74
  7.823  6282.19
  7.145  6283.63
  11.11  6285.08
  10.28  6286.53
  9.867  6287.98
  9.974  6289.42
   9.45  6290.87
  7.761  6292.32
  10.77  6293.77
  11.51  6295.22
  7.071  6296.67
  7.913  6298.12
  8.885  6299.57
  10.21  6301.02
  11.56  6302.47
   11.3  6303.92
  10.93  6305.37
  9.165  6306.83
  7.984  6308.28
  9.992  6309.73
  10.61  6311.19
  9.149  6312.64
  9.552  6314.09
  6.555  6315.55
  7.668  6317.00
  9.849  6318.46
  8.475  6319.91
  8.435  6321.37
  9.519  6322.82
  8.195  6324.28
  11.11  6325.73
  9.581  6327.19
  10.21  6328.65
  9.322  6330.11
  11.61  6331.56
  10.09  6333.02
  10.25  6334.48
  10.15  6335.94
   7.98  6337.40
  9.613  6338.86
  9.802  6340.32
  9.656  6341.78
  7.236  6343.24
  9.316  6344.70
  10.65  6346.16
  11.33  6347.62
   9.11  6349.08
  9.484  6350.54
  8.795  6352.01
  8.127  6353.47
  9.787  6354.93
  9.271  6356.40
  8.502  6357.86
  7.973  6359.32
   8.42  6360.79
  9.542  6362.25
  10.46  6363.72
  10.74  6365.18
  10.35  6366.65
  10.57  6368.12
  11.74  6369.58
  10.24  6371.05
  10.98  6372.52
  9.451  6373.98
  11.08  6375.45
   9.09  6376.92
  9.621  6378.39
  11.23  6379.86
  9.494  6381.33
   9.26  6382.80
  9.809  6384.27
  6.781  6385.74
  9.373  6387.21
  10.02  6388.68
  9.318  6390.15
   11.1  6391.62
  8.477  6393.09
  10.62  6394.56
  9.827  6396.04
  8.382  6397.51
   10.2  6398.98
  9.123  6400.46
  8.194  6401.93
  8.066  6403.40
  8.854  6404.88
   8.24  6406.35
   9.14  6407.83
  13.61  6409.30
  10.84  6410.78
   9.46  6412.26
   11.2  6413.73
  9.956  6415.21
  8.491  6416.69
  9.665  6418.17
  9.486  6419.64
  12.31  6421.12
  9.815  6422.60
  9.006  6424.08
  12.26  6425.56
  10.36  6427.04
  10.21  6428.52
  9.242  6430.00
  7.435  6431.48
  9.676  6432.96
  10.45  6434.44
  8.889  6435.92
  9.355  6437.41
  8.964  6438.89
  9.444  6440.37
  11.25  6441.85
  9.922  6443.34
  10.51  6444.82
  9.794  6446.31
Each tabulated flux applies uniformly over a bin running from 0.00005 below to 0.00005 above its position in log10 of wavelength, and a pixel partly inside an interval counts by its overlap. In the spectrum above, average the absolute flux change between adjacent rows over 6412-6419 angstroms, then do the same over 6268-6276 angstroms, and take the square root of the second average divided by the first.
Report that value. 0.81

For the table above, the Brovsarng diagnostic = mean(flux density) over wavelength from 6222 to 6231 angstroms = 9.6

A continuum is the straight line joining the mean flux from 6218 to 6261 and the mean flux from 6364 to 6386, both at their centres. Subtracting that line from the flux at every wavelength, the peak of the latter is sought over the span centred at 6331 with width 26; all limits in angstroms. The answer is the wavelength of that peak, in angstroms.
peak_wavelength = 6331.56 angstroms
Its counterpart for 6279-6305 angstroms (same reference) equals 6302.47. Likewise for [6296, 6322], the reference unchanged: 6302.47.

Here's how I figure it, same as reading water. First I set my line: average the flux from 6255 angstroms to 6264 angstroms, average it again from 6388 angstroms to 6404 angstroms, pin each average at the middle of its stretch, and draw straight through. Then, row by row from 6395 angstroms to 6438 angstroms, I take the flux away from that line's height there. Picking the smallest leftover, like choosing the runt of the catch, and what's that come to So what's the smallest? -4.16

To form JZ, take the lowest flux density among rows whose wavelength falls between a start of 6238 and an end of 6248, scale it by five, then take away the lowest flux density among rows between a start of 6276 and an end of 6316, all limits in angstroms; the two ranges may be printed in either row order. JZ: 35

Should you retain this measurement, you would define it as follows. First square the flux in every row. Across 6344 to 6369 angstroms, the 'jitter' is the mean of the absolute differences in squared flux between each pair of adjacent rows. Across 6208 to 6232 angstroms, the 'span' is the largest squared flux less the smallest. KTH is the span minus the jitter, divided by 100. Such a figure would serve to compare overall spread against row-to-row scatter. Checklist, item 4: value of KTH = 0.52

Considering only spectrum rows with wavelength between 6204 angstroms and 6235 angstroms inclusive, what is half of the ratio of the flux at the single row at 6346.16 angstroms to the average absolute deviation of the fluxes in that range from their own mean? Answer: 5.93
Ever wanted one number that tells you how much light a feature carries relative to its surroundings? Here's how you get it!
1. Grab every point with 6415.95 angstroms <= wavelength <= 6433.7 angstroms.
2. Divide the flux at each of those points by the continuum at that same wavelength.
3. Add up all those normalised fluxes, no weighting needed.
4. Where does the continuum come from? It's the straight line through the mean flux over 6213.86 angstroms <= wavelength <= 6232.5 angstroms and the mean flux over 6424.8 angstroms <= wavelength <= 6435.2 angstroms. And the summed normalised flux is 11.9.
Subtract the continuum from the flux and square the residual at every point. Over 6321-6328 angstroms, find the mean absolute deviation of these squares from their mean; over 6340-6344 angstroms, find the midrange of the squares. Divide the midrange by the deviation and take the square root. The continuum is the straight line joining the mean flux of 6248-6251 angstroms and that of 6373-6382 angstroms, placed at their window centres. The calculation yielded 1.9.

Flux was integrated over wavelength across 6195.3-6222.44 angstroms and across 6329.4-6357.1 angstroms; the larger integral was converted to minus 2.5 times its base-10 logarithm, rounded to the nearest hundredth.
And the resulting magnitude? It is -6.06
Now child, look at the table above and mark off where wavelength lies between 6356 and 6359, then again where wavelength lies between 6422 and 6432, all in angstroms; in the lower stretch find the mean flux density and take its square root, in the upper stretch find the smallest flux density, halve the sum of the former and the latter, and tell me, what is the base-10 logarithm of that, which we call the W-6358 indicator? 0.72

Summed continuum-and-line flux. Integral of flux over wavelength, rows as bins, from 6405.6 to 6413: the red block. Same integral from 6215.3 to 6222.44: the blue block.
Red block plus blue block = 140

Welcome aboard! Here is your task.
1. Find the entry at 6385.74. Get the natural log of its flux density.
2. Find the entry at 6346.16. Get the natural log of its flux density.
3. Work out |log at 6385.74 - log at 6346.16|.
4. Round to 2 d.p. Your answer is 0.45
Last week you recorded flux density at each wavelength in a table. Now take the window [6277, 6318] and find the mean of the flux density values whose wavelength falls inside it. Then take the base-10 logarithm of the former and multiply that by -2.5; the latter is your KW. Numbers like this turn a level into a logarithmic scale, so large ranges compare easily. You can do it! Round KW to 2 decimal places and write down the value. -2.44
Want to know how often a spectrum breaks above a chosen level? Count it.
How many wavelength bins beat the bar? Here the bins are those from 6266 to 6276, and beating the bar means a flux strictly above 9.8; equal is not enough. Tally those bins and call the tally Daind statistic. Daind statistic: 3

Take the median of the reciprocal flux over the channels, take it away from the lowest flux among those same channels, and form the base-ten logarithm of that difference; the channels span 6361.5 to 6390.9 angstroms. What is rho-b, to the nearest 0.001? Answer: 0.825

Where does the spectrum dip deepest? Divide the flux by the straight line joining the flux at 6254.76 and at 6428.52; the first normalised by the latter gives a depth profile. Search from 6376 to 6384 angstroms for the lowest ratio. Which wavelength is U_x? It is 6376.92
